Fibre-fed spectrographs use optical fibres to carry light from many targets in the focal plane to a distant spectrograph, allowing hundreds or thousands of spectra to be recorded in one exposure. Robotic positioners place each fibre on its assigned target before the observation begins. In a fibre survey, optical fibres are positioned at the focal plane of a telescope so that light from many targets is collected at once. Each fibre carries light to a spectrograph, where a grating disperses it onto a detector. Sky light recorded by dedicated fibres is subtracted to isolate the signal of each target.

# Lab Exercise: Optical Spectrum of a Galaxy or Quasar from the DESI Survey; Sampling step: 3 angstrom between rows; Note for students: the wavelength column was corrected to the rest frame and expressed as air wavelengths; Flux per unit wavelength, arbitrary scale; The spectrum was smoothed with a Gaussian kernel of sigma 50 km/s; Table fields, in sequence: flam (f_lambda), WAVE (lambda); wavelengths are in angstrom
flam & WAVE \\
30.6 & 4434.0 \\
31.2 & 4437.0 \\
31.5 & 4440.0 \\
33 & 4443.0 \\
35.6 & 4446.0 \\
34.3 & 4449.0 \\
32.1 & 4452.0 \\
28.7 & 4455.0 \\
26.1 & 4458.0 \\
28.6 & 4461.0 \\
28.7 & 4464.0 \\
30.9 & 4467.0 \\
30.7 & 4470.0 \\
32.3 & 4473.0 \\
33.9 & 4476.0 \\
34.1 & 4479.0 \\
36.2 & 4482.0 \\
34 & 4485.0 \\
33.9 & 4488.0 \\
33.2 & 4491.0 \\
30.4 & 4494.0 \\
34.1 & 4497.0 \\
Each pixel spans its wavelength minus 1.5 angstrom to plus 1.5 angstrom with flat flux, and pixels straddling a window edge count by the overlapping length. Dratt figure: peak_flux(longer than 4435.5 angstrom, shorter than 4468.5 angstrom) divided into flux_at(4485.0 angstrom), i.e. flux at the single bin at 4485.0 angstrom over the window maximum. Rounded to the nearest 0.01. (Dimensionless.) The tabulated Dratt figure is 0.96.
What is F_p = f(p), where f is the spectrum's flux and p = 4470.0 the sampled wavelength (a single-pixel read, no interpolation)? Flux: 30.7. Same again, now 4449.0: 34.3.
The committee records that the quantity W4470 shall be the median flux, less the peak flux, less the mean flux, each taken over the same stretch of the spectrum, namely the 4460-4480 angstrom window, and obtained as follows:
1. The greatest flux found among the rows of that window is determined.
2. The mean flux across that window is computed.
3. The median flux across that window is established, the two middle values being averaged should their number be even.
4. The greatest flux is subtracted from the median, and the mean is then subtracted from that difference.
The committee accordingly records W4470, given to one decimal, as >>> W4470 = -34.5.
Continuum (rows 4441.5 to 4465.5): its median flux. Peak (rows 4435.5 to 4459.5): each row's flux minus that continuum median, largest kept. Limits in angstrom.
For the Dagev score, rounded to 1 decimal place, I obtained 5.2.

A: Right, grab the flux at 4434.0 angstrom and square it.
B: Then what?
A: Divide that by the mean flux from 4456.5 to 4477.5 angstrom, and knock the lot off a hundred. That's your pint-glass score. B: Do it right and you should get 69.0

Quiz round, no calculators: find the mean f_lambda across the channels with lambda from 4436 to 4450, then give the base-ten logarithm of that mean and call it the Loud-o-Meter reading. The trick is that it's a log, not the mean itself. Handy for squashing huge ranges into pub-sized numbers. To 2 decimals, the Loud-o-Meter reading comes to 1.52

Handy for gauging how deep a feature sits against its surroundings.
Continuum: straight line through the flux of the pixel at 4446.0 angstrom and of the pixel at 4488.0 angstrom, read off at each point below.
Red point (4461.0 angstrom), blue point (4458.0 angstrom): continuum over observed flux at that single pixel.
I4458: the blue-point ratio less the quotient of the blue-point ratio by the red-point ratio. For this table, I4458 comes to 0.25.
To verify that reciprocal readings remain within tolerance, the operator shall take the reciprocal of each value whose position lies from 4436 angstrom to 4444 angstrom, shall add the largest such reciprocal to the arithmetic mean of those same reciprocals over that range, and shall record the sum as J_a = 0.0634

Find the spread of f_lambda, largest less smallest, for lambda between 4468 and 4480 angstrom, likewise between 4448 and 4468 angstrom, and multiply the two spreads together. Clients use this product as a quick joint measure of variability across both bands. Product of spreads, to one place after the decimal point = 27.9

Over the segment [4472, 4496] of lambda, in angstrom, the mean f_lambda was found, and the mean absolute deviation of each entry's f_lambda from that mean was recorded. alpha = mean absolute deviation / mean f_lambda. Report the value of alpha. 0.034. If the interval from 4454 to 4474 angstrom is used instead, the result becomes 0.055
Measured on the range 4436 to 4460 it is 0.069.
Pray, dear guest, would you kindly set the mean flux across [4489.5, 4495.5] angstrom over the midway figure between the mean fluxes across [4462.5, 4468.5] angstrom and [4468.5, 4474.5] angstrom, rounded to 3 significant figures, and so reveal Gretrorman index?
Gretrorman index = 1.04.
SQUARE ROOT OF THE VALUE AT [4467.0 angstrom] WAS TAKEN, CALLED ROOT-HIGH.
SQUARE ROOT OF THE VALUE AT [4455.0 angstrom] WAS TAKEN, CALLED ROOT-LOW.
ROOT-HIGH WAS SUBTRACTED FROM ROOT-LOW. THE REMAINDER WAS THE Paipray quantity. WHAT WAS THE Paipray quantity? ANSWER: -0.20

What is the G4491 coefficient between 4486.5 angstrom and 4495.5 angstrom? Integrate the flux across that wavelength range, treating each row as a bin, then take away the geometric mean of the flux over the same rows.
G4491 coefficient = 260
